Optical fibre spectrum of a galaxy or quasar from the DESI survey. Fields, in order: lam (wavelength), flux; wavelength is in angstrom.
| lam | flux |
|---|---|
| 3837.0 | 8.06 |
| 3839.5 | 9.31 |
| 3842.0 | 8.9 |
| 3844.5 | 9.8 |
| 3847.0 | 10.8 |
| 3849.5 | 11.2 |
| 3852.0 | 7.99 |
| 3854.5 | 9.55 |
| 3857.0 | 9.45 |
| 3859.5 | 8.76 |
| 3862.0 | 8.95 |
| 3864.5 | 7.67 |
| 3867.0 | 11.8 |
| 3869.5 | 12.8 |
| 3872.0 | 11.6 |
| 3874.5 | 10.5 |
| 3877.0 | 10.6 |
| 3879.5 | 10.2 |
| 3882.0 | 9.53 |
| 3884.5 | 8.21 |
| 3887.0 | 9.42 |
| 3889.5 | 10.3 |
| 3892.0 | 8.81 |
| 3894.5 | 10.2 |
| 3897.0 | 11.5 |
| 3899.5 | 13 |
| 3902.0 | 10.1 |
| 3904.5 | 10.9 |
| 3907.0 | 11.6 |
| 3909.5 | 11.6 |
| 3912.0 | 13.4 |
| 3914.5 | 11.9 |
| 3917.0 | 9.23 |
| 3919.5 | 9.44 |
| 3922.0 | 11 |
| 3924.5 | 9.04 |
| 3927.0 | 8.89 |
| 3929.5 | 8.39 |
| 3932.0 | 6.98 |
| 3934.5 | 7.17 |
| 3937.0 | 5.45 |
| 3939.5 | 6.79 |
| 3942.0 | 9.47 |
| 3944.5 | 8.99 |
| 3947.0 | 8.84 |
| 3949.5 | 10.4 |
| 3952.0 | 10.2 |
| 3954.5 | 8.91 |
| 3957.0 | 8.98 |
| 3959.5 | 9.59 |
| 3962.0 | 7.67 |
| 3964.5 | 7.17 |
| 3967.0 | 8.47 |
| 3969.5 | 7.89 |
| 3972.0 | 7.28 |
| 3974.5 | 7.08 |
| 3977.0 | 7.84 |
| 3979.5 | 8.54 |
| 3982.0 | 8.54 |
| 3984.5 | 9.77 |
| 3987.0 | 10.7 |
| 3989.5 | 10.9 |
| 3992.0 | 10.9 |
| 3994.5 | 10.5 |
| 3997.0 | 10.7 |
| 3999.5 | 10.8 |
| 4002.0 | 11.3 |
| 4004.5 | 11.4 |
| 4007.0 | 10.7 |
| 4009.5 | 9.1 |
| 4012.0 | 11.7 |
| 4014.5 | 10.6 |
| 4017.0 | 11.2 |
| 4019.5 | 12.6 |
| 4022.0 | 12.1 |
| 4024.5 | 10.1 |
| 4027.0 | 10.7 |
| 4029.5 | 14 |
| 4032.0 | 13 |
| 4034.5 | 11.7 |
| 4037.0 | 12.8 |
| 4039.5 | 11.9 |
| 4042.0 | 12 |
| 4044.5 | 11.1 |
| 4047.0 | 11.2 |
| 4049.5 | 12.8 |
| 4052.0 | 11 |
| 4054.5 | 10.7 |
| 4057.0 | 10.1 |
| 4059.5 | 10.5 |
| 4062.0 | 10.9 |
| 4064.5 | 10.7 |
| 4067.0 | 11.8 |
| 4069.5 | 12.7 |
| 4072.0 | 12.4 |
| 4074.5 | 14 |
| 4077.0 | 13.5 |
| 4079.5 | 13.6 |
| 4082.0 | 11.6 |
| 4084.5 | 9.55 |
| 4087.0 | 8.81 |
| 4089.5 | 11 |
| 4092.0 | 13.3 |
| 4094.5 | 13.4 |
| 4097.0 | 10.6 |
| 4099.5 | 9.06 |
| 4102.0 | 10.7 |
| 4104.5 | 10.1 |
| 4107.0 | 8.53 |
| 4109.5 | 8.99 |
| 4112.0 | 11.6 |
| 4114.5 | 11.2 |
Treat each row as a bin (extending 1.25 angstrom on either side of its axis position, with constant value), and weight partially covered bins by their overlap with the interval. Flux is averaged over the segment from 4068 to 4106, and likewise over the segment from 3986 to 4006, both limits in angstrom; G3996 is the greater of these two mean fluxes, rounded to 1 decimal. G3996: 11.6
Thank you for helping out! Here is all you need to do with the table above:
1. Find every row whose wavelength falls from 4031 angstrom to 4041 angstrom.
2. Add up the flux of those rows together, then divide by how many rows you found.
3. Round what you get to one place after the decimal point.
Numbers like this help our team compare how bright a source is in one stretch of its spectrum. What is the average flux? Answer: 12.3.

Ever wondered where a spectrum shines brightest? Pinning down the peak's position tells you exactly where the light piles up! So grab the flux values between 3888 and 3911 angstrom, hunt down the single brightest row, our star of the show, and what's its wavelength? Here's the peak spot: 3899.5 angstrom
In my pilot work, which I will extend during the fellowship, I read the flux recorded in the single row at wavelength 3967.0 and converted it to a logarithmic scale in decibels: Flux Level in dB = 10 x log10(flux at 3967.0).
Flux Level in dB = 9.3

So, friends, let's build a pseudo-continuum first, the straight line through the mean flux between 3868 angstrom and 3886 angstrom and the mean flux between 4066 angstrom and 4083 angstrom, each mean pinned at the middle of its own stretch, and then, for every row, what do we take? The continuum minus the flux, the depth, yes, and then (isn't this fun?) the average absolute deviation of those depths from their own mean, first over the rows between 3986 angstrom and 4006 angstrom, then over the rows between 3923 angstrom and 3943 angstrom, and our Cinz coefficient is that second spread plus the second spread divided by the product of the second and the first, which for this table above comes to 6.0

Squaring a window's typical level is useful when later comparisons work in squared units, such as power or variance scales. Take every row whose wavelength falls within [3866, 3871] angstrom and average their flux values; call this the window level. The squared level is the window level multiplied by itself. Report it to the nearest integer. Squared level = 151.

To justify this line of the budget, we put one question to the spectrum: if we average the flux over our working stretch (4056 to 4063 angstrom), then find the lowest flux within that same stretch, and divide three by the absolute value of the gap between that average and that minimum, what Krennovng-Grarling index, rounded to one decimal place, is 7.5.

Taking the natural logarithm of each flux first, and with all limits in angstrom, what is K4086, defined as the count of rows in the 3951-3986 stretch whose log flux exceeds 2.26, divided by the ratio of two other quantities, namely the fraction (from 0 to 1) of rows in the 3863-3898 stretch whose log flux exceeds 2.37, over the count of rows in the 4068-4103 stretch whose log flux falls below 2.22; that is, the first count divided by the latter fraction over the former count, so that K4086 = 21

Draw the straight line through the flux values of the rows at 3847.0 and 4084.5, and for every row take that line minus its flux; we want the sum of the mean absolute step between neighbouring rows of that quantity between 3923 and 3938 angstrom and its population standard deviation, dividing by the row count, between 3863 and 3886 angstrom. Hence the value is 2.35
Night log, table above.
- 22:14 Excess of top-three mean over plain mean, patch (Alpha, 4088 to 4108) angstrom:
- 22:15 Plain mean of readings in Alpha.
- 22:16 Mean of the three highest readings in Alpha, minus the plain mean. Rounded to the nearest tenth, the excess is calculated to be 1.7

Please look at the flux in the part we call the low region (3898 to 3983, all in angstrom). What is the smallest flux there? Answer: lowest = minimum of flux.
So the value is 5.45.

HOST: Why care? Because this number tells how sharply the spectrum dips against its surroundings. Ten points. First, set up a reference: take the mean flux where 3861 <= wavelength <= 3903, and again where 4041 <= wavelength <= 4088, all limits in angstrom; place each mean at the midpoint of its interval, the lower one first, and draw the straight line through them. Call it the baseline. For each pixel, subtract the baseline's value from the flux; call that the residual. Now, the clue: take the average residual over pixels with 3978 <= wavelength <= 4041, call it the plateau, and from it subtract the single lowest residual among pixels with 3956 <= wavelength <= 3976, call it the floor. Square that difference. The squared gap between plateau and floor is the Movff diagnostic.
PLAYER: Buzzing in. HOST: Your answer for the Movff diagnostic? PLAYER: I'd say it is 14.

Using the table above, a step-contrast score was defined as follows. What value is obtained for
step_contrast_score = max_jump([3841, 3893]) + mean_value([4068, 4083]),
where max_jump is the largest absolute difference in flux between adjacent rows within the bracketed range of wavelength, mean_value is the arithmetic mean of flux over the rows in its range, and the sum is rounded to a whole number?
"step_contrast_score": 17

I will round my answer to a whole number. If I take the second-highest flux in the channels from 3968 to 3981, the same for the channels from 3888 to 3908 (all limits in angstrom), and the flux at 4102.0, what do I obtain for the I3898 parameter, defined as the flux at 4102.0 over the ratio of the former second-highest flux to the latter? 16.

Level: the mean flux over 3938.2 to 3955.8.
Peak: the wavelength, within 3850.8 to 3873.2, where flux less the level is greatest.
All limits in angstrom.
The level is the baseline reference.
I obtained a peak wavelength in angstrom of 3869.5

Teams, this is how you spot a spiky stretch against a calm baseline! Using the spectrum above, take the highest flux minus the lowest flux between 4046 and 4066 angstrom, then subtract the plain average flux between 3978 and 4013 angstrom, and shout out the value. -8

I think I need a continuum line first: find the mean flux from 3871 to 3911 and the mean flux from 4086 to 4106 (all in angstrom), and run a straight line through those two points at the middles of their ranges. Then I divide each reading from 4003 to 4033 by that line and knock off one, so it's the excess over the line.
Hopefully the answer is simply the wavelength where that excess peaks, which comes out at 4029.5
